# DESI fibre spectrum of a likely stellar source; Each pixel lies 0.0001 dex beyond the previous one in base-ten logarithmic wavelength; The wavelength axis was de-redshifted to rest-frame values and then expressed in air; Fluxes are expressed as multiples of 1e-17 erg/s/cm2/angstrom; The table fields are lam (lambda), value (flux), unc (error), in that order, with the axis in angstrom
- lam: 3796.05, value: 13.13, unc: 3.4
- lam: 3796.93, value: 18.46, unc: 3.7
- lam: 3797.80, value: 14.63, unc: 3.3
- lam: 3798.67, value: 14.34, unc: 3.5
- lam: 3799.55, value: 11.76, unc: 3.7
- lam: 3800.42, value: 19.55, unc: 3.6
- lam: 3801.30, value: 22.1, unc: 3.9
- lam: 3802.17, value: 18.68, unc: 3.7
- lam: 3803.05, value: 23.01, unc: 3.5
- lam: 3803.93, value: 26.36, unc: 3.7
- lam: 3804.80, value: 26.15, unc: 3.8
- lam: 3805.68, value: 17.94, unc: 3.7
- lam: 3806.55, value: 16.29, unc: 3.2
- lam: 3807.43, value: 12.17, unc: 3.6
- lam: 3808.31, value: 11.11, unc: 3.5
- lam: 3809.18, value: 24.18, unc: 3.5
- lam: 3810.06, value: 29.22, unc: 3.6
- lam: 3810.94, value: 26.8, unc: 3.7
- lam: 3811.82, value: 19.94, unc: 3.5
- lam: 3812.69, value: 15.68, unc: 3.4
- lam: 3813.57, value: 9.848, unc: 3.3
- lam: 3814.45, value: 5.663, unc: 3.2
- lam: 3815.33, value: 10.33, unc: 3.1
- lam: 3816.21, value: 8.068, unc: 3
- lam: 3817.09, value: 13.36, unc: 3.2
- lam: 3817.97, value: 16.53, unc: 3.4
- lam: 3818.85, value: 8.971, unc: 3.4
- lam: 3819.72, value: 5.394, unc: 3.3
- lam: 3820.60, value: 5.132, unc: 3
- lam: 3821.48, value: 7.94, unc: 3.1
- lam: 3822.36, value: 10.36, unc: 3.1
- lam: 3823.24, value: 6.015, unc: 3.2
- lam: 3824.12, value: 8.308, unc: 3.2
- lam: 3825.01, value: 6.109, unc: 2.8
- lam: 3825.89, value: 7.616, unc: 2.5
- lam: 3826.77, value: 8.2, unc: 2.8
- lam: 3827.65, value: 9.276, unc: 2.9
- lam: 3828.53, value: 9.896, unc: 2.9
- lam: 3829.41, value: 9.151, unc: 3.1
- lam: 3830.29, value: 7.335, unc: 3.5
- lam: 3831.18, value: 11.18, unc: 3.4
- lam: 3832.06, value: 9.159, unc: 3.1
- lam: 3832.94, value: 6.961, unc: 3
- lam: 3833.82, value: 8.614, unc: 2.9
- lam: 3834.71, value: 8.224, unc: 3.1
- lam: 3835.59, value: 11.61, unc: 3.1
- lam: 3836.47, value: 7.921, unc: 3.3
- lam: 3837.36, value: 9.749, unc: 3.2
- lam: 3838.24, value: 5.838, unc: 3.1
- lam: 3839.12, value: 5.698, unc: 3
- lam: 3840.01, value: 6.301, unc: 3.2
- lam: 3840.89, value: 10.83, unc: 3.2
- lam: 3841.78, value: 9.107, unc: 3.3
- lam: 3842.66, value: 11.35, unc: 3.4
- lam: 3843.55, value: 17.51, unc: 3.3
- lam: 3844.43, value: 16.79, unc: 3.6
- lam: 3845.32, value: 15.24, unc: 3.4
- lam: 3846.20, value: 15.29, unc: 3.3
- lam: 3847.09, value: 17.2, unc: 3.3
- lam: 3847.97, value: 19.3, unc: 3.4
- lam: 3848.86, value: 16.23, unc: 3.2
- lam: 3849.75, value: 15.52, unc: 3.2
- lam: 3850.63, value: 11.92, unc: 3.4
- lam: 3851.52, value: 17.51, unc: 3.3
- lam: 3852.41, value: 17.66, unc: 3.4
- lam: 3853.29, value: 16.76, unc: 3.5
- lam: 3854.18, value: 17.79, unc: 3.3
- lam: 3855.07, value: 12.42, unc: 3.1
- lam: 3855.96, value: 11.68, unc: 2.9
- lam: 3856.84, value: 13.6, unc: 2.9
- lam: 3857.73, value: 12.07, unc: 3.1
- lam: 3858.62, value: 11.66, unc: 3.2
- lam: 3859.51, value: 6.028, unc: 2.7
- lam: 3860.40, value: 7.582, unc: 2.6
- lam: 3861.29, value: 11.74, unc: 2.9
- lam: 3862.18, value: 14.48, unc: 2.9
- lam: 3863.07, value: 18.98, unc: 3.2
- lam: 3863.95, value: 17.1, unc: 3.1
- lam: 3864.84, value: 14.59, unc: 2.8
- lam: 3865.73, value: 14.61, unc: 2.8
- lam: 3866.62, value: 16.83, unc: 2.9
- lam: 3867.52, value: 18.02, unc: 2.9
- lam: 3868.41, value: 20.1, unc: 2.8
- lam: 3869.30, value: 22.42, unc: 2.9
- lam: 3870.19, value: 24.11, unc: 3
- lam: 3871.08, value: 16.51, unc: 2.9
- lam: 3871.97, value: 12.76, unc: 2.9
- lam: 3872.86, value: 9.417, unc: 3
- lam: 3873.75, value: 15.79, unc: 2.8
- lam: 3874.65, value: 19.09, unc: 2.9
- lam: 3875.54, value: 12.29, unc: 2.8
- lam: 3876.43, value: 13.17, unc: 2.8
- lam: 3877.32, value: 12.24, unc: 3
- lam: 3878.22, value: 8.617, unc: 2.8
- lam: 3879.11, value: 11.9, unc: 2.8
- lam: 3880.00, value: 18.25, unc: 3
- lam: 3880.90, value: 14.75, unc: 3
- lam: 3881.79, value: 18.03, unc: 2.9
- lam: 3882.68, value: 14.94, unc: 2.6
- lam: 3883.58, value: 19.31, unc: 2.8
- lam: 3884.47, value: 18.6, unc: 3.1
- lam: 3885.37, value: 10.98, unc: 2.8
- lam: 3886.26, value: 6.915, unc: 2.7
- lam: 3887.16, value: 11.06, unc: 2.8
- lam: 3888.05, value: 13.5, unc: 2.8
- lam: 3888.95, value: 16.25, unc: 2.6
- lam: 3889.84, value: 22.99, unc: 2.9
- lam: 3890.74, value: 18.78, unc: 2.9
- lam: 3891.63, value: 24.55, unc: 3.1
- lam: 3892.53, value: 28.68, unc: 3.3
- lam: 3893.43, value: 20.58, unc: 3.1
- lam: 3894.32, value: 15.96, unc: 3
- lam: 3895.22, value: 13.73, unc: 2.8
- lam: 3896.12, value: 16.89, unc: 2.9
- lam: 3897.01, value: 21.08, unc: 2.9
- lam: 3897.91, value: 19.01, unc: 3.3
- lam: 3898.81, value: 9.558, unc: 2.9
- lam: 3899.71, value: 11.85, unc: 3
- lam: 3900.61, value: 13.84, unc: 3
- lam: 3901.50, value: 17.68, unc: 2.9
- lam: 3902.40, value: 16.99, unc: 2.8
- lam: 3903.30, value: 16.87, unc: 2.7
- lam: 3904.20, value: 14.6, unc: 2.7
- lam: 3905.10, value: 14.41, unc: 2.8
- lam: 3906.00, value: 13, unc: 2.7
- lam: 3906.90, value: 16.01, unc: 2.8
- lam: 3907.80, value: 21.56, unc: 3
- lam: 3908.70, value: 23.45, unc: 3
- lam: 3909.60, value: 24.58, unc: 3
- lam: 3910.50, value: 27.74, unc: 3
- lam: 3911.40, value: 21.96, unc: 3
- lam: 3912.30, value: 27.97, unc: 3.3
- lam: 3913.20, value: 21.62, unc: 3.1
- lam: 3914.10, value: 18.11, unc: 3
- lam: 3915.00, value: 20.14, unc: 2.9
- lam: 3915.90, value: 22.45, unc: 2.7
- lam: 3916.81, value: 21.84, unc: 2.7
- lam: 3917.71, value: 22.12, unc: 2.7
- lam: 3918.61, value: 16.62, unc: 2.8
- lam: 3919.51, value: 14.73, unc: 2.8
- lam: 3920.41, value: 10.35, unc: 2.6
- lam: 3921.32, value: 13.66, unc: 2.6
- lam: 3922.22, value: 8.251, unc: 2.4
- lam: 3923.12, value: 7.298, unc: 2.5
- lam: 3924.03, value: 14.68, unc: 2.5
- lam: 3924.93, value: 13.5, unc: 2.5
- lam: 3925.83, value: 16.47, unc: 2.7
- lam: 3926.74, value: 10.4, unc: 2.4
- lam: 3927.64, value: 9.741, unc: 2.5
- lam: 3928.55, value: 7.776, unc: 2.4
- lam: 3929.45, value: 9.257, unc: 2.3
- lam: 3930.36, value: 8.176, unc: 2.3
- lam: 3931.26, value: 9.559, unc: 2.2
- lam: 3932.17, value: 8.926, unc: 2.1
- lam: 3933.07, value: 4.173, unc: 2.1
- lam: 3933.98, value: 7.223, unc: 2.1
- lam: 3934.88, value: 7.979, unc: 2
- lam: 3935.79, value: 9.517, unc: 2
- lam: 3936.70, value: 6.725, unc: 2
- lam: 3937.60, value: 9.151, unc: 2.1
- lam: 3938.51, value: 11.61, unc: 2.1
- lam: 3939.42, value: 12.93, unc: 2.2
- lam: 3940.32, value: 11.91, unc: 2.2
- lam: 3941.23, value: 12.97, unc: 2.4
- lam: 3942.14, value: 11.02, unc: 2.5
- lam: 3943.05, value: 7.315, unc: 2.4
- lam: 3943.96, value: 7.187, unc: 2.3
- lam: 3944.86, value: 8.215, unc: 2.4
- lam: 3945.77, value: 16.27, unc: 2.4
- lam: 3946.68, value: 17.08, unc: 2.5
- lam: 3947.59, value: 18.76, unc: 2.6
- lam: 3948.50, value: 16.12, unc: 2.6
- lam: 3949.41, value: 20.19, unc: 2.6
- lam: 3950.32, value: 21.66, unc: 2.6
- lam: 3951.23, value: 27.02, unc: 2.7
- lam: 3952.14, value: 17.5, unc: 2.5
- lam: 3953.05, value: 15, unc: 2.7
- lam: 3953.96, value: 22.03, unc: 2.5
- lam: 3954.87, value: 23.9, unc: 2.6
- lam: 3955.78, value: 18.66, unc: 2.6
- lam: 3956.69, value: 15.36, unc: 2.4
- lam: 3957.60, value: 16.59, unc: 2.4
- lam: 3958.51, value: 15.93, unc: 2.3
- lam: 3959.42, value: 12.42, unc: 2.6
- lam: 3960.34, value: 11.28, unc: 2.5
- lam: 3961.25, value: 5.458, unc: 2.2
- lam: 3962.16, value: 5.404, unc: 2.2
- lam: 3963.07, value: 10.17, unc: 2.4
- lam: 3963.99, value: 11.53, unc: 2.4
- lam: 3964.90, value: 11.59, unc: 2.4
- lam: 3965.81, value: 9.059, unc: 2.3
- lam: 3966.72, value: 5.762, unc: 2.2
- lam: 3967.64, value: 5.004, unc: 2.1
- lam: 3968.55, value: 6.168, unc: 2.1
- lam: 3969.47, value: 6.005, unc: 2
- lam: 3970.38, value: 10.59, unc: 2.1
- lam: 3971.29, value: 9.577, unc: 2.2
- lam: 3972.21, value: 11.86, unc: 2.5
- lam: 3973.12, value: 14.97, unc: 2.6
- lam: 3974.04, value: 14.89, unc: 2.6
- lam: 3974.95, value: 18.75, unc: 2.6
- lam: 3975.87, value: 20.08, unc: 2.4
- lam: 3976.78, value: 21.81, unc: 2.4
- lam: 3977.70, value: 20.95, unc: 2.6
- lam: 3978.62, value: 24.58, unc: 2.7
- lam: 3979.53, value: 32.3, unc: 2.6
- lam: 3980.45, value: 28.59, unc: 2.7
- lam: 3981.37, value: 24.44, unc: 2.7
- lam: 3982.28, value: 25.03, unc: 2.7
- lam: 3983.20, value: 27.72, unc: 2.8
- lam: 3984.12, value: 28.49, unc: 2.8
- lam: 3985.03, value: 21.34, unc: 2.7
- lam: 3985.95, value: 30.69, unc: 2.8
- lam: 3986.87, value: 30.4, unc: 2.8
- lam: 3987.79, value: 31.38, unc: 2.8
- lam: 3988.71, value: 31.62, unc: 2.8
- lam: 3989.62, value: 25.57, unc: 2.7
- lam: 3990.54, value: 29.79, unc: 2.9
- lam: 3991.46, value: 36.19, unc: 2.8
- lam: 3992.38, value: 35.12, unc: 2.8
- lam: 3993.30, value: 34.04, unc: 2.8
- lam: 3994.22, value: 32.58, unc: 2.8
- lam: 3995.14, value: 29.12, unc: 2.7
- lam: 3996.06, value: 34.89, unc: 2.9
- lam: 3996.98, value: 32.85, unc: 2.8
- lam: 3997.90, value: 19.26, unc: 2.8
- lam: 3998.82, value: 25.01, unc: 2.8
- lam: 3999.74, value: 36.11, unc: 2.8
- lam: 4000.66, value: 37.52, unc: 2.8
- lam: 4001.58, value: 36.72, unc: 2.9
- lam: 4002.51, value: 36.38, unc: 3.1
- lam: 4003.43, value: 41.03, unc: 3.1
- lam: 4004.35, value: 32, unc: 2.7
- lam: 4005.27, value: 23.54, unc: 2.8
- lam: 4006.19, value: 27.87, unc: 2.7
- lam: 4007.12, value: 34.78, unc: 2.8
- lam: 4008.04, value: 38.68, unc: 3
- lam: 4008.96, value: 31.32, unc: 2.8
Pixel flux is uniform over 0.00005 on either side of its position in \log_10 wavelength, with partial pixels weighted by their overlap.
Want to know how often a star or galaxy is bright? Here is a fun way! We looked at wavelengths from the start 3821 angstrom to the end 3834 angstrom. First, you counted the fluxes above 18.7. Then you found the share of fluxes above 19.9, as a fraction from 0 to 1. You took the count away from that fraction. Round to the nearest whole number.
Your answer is 0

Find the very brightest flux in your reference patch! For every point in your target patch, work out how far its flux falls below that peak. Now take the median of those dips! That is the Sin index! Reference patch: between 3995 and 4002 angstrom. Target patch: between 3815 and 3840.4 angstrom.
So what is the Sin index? 29.3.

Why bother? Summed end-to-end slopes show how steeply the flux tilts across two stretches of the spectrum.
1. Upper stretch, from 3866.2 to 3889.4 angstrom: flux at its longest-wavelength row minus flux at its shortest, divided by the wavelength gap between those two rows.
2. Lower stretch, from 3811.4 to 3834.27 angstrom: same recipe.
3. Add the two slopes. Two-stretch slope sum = -0.54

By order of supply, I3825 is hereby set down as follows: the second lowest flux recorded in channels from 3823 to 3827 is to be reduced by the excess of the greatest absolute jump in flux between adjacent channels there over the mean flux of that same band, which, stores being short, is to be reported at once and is 11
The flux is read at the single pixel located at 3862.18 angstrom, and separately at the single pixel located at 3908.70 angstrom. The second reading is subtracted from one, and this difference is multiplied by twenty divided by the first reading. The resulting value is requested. -31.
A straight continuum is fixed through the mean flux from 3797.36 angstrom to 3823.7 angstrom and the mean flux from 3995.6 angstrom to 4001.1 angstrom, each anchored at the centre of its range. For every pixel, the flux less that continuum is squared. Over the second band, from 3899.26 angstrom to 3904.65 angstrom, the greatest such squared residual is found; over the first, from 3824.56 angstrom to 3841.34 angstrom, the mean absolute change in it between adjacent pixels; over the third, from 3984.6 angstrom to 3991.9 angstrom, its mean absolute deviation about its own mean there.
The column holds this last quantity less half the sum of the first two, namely -56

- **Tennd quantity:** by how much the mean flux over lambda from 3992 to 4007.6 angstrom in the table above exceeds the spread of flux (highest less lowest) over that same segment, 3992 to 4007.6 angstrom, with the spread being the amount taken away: 11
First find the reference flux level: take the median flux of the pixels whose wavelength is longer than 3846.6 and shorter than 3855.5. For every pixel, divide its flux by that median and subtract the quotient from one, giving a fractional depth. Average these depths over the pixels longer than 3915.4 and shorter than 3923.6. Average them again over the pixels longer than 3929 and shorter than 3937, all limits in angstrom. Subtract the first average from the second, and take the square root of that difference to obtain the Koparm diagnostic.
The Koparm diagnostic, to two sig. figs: 0.66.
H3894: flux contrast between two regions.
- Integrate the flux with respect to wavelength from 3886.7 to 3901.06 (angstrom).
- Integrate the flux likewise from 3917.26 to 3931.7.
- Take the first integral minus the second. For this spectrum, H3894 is 76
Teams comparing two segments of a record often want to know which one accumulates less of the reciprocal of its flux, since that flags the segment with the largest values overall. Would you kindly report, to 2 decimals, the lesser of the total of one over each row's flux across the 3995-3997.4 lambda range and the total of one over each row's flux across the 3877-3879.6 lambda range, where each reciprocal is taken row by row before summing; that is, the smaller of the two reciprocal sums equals 0.09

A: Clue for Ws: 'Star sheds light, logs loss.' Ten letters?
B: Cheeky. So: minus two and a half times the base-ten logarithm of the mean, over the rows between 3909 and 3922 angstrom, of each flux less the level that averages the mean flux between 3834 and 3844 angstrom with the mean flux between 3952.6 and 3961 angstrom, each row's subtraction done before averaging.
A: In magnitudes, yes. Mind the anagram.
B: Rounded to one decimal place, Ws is -2.1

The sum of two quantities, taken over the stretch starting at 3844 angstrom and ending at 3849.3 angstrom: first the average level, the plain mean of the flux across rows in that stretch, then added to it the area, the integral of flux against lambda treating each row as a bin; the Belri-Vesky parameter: 105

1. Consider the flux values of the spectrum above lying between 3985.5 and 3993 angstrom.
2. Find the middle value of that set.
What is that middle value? 31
